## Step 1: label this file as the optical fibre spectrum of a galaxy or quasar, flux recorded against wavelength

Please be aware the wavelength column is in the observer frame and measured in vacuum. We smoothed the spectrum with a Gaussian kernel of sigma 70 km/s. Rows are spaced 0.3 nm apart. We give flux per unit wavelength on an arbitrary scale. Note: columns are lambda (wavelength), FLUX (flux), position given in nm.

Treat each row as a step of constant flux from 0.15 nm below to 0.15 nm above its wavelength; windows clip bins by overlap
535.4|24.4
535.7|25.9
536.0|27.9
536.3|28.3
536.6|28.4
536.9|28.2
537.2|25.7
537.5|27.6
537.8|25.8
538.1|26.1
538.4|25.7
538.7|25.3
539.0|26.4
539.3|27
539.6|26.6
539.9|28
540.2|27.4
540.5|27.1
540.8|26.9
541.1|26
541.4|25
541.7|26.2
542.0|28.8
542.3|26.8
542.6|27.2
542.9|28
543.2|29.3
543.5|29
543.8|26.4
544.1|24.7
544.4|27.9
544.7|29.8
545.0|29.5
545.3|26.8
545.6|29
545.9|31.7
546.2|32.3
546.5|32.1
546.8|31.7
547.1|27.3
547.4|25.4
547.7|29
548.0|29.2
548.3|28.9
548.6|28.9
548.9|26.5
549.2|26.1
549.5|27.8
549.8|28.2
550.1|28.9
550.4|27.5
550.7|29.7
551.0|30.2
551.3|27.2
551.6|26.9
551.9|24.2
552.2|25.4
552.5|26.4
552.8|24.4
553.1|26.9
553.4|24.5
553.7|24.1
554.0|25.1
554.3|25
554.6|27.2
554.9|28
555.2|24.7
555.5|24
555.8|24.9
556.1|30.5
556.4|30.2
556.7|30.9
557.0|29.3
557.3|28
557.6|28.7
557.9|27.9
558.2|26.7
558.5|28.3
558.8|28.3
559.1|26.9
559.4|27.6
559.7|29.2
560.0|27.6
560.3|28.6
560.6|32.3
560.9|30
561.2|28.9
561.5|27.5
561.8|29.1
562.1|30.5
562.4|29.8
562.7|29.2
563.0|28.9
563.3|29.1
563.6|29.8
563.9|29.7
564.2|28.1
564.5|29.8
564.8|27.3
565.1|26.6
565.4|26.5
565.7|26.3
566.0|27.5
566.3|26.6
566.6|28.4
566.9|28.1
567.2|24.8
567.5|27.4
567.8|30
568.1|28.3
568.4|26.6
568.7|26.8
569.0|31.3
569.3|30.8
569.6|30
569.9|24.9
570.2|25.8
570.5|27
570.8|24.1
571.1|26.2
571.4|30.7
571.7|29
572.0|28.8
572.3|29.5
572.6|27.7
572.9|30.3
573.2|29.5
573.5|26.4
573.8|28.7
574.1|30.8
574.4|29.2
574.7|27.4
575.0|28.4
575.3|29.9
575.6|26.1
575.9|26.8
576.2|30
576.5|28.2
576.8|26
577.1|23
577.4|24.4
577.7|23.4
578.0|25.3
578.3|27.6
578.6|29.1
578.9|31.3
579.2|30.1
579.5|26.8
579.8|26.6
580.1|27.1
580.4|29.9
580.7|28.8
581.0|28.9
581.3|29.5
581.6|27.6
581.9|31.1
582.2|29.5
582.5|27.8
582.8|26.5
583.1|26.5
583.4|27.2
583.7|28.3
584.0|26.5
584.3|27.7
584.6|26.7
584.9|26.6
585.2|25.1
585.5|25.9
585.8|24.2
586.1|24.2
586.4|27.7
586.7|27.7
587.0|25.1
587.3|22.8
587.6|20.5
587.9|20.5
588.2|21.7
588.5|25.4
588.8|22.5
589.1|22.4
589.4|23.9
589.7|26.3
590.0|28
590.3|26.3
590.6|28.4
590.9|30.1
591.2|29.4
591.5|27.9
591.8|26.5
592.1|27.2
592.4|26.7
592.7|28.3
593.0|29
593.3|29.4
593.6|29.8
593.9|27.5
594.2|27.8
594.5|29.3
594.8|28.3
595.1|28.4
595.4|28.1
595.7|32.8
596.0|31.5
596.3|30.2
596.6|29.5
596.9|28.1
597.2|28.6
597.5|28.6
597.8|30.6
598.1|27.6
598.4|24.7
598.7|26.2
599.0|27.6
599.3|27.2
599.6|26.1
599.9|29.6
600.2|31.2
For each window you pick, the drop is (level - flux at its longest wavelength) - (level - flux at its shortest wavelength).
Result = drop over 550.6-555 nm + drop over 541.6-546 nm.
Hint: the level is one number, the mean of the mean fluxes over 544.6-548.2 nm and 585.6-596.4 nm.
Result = -4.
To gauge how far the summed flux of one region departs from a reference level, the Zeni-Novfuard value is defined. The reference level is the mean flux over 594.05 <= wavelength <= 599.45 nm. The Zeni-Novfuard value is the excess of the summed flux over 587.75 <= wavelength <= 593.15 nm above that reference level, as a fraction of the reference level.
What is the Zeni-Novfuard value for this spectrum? 15.4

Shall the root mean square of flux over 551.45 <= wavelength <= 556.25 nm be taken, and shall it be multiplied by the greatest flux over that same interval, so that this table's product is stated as 788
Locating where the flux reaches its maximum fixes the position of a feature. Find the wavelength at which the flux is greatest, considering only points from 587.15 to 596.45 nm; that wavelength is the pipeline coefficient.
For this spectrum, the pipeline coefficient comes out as 595.7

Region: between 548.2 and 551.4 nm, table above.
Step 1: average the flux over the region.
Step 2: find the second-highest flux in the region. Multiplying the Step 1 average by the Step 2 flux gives 837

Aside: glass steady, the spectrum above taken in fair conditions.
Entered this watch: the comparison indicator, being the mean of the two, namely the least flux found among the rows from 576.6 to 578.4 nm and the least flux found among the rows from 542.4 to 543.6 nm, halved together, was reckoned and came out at 25.10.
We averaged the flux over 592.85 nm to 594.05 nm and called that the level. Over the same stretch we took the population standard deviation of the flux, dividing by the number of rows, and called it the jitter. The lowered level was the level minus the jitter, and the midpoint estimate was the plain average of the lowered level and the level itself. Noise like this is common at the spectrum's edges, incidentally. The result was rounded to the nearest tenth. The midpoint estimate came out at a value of 28.5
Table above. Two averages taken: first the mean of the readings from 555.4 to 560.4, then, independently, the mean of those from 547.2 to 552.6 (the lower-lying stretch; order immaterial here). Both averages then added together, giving 55.7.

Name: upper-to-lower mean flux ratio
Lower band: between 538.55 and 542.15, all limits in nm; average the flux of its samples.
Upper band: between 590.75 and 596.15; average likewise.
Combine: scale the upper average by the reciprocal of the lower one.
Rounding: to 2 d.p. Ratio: 1.08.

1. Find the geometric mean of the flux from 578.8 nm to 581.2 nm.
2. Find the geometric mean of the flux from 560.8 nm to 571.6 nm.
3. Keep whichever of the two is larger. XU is 28.6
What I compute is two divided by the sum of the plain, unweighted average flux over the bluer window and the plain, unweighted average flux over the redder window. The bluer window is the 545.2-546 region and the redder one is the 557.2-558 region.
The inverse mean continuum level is 0.0349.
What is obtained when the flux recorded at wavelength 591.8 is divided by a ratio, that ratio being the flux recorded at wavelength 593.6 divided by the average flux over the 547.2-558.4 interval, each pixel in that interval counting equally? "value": 24.2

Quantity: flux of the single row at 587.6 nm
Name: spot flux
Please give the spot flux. 20.5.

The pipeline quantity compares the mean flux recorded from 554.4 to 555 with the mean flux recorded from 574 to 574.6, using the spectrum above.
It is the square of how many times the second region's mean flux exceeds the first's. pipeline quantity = 1.18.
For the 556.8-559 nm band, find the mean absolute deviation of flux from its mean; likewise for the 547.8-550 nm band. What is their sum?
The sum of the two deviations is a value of 1.53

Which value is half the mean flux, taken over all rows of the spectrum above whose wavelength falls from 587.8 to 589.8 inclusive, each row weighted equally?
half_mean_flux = 11.6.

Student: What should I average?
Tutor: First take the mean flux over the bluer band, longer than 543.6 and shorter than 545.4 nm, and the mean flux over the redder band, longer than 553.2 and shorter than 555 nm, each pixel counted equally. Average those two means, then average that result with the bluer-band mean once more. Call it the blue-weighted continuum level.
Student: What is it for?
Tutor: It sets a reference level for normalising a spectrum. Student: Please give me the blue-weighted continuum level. 27.1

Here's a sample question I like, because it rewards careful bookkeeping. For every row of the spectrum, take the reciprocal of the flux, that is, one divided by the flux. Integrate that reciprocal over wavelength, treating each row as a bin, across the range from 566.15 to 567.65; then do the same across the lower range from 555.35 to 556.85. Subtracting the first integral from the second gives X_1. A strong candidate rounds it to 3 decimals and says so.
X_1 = -0.002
